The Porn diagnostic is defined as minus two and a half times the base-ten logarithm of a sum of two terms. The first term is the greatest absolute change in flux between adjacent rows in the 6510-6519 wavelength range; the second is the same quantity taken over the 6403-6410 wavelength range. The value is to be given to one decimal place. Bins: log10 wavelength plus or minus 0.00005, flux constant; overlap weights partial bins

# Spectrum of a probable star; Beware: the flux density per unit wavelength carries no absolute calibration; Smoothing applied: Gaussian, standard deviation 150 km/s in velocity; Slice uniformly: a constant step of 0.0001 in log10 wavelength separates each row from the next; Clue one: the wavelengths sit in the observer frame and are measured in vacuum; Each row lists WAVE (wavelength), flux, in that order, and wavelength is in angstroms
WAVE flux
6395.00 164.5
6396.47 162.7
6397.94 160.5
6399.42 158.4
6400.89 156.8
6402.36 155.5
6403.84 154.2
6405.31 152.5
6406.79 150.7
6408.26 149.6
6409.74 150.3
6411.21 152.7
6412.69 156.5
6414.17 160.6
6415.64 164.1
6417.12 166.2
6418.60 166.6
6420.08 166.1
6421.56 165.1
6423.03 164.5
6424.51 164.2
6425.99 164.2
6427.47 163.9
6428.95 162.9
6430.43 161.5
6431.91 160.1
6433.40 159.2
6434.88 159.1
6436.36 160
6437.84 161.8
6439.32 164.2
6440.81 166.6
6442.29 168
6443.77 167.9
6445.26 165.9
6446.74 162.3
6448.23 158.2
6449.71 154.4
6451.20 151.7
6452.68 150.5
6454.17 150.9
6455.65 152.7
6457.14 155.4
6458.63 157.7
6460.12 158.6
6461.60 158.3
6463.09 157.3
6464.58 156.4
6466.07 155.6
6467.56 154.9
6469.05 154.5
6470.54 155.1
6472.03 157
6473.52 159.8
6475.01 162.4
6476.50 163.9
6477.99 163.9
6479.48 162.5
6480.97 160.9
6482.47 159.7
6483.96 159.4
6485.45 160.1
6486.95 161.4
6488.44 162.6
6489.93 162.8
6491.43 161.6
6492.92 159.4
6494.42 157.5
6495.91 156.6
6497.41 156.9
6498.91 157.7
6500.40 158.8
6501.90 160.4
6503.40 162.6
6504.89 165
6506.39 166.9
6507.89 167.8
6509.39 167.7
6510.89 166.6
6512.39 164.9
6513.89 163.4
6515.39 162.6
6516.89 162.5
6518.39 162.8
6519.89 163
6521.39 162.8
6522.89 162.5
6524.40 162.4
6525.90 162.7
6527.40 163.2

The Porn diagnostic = -1.4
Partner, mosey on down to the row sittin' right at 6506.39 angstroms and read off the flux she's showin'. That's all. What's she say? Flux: 166.9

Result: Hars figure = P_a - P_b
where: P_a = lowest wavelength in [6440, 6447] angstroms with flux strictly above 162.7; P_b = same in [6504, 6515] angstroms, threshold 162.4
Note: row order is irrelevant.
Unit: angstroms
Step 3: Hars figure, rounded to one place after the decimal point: -64.1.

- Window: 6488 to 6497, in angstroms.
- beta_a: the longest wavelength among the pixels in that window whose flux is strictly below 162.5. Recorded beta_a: 6495.91 angstroms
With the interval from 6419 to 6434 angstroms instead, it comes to 6433.40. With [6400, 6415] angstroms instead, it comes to 6414.17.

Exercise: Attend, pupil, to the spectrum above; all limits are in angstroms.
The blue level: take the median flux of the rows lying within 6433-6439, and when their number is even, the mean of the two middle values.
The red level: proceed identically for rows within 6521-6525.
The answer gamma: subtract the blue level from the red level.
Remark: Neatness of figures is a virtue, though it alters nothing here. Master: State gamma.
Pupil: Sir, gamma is 2.9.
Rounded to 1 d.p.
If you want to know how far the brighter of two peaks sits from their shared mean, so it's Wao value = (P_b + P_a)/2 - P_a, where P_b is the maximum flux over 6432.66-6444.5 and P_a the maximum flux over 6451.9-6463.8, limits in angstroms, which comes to 4.7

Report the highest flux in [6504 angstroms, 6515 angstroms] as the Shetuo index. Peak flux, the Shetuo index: 167.8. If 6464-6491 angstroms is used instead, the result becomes 163.9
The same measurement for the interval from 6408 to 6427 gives 166.6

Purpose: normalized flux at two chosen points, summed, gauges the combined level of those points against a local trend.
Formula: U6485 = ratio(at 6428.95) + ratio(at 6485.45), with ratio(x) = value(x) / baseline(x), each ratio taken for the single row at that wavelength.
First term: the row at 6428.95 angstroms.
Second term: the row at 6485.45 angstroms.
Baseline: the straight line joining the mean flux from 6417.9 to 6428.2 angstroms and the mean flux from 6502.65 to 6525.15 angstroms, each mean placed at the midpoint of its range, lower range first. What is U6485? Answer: 1.96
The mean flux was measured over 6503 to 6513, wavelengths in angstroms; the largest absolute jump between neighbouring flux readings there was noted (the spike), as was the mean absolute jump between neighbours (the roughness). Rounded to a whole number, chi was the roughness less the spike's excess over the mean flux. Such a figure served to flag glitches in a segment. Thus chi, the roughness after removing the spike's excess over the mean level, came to 165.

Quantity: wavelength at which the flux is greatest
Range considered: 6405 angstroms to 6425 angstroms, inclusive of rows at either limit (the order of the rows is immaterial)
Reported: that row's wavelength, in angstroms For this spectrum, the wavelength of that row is 6418.60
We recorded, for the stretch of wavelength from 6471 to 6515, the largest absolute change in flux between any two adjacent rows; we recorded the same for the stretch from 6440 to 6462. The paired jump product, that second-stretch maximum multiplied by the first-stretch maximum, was 11.5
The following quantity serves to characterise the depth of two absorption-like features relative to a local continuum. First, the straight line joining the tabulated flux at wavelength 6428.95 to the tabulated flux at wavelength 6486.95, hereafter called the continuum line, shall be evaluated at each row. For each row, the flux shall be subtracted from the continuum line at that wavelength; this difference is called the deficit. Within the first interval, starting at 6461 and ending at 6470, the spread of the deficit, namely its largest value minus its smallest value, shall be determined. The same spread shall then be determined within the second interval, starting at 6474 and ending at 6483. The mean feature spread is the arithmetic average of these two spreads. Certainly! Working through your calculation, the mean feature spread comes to 3.8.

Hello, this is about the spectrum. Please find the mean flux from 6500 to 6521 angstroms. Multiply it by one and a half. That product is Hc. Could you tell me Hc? 246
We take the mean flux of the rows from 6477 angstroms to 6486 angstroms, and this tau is 161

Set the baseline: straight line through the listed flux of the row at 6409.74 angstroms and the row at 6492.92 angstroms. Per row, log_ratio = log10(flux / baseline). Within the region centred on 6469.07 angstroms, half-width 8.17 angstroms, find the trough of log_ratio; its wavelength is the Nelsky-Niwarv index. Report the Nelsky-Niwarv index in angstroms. 6469.05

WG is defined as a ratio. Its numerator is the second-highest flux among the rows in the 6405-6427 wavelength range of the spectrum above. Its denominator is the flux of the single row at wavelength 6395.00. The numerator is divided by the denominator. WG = 1.010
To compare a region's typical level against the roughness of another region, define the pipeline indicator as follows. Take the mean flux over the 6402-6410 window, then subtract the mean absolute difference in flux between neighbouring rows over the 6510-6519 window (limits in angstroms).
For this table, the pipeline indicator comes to 151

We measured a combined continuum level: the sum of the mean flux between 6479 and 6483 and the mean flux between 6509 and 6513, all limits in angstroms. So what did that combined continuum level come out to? 327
